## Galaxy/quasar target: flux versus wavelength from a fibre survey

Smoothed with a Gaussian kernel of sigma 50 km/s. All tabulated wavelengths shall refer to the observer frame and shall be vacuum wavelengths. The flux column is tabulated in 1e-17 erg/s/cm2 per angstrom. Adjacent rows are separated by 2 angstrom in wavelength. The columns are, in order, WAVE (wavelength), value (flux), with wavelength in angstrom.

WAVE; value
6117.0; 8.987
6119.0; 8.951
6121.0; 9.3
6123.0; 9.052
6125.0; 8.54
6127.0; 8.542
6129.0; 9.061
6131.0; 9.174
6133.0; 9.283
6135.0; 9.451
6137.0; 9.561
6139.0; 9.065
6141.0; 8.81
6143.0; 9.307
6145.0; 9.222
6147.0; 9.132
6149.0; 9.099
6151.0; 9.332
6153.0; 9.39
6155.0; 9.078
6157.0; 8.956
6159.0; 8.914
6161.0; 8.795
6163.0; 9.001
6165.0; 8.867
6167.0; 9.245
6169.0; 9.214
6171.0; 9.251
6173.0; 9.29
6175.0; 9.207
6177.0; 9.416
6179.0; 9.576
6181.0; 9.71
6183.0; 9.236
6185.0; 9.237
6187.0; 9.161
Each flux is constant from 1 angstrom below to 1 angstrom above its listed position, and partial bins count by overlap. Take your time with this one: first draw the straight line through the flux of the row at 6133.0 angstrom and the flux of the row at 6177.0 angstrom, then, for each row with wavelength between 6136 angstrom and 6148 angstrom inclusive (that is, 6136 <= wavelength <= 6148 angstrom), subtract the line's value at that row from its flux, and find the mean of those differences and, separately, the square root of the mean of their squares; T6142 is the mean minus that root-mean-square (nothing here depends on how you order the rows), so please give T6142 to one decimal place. -0.4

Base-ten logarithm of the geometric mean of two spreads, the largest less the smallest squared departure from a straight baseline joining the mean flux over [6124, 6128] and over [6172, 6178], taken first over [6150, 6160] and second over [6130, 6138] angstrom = -0.57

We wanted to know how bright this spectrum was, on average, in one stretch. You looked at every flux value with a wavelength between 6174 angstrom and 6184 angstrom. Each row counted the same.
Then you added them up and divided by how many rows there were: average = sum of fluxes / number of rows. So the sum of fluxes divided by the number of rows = 9.43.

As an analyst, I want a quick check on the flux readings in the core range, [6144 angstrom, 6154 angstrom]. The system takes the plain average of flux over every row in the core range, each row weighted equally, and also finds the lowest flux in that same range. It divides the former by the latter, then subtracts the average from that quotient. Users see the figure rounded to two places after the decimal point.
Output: -8.22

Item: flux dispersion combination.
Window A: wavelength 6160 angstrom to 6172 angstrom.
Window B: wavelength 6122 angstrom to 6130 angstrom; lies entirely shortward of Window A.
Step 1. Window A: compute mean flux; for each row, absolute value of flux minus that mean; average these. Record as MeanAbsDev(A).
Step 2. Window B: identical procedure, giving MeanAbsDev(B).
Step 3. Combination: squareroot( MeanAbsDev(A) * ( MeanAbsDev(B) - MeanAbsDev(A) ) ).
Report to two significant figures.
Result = 0.12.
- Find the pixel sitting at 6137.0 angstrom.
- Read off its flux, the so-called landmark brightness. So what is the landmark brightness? 9.561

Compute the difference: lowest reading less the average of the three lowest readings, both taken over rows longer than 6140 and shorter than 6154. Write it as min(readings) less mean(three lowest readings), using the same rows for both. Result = -0.204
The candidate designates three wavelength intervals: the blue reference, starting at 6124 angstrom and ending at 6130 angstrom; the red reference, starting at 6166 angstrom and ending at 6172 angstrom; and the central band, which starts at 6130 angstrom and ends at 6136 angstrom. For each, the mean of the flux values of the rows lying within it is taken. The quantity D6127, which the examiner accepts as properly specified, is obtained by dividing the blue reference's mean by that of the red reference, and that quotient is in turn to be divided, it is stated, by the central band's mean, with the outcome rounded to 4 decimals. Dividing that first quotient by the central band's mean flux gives 0.1014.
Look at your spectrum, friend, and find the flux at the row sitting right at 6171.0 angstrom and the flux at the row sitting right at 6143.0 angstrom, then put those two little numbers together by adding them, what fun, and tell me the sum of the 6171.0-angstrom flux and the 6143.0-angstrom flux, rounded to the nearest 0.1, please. 18.6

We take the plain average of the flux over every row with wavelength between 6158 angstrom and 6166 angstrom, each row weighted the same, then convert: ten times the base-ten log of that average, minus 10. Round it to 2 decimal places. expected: -0.51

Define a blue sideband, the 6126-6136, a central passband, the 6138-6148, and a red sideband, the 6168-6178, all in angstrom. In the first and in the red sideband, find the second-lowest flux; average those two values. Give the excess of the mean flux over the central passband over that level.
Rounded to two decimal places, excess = -0.03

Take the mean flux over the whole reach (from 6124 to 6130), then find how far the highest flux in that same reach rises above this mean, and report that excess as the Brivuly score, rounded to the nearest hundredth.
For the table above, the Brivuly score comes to 0.35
